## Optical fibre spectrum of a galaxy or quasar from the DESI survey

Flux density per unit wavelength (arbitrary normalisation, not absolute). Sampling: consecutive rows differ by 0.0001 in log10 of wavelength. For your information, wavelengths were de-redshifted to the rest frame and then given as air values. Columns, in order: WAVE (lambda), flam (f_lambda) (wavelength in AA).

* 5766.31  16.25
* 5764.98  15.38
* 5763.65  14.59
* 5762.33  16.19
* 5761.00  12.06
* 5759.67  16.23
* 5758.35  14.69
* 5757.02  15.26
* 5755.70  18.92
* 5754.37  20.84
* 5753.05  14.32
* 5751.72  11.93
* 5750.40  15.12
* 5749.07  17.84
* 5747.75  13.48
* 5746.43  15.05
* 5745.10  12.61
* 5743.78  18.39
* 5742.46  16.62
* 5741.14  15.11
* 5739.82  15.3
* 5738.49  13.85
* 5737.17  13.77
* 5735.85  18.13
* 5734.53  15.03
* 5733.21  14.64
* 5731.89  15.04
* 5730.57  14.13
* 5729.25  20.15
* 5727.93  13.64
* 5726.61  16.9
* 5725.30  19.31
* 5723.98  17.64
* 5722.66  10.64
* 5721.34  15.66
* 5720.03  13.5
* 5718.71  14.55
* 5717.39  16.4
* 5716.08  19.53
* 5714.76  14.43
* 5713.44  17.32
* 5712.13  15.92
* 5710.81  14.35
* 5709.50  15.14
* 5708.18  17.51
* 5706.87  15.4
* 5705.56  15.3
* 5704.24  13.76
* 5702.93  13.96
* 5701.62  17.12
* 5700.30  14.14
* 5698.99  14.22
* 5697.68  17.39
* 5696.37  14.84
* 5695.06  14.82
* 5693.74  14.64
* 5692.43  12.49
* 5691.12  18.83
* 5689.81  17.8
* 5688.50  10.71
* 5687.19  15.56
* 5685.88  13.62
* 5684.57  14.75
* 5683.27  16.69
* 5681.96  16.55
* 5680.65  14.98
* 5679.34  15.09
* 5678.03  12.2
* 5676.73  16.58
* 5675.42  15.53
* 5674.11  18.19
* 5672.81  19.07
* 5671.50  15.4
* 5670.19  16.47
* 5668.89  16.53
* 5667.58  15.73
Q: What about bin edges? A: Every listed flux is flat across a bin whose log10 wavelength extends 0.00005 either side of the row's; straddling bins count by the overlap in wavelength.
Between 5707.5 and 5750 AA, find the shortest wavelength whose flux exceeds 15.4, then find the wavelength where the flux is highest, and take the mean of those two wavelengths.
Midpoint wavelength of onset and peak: 5718.7 AA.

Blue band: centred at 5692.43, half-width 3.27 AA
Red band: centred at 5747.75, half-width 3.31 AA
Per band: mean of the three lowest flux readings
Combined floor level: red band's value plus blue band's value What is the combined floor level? 27.7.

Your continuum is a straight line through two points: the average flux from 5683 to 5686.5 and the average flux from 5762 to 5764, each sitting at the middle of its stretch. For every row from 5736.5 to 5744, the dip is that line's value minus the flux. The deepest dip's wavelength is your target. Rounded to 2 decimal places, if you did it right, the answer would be 5737.17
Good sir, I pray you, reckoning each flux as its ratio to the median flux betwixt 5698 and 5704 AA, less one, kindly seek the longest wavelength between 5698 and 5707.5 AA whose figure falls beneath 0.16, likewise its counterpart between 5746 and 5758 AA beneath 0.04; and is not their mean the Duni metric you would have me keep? 5730.0 AA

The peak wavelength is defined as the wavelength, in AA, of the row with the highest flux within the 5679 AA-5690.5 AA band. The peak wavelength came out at 5689.81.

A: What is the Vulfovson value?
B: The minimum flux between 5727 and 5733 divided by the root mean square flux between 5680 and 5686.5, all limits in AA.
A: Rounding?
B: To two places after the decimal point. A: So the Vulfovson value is 0.89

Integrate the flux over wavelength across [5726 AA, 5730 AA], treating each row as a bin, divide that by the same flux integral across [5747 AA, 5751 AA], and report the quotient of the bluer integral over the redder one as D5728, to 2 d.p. 1.09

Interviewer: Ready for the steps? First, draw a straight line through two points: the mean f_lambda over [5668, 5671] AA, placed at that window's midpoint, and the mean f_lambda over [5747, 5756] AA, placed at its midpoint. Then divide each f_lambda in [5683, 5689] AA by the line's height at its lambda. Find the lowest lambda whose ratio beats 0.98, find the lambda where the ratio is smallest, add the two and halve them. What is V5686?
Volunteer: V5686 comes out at 5685.9 AA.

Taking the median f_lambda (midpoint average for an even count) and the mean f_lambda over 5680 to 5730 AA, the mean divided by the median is 1.020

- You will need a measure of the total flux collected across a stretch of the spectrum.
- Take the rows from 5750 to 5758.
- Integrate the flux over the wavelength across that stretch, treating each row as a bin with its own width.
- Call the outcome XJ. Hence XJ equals 128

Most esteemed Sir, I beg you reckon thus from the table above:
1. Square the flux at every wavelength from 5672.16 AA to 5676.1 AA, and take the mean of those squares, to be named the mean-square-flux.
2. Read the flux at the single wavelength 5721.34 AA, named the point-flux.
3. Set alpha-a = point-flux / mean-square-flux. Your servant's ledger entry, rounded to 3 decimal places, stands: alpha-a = 0.050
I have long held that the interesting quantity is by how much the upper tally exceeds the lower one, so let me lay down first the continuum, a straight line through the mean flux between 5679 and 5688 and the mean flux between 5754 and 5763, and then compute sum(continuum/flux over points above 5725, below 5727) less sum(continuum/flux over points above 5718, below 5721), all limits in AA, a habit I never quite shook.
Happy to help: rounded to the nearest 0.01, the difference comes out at -0.49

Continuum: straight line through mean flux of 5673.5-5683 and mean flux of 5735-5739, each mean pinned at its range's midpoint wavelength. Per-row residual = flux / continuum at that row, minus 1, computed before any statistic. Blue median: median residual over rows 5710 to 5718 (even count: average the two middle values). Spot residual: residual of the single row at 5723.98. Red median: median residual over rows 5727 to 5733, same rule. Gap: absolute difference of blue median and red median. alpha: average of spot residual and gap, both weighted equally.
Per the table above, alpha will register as 0.12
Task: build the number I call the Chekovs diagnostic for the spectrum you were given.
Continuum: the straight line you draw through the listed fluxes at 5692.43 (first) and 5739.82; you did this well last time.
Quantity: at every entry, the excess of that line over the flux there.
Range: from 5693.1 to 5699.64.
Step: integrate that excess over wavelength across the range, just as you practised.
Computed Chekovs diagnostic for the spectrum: -16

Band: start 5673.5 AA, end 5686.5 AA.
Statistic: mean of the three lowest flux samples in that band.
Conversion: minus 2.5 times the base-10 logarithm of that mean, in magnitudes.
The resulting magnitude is -2.83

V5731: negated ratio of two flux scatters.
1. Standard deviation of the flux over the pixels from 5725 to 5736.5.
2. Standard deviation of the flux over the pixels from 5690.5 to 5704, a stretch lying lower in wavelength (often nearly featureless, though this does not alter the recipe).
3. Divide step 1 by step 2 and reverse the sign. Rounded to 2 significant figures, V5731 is -1.2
